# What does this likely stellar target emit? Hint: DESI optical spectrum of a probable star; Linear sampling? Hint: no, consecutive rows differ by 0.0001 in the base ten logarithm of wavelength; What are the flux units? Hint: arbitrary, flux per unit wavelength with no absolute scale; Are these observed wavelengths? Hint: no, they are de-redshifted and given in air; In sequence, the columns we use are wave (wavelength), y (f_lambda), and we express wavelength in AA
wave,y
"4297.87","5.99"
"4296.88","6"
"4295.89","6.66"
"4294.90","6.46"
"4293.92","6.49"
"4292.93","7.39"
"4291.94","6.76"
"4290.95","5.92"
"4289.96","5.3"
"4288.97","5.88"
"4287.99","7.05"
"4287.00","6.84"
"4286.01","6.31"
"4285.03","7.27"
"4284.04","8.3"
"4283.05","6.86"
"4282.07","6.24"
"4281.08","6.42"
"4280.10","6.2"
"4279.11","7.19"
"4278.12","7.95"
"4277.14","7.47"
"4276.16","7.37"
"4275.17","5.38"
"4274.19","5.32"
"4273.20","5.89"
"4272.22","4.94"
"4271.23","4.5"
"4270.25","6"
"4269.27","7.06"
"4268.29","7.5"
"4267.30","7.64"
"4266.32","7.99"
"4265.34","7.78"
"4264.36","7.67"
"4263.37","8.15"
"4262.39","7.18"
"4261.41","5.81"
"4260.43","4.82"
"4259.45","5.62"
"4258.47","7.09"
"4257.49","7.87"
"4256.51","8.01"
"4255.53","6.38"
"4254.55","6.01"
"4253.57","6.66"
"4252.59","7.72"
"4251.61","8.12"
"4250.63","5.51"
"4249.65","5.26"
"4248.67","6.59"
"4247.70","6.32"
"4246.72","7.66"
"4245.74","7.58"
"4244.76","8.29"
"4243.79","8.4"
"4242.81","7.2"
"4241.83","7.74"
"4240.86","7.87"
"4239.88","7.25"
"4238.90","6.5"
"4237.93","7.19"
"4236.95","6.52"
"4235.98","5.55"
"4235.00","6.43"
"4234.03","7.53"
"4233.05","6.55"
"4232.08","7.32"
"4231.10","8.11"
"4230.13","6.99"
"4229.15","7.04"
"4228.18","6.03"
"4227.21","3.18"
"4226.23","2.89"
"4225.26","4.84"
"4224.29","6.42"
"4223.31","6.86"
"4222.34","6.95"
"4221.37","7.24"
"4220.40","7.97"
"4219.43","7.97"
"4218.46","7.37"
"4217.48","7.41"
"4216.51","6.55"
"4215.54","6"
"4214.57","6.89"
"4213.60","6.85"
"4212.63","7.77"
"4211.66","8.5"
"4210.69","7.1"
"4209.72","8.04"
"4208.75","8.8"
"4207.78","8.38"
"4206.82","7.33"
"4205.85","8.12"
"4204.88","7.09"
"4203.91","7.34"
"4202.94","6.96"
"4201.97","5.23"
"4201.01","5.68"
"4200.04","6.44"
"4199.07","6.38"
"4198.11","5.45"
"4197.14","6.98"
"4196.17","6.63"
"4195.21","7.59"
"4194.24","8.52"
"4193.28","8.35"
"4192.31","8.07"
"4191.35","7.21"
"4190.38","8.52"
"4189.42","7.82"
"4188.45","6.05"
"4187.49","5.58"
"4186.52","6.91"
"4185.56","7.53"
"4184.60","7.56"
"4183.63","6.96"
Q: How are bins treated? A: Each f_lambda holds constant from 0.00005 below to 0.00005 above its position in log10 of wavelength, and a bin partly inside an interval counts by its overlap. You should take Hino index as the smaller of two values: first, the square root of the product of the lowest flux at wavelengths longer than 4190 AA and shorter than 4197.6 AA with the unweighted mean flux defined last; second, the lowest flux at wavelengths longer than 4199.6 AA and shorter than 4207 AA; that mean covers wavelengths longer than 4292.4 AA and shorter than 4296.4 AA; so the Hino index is 5.2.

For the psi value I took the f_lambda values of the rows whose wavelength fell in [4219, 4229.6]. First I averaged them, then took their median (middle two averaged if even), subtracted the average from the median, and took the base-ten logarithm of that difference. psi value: -0.1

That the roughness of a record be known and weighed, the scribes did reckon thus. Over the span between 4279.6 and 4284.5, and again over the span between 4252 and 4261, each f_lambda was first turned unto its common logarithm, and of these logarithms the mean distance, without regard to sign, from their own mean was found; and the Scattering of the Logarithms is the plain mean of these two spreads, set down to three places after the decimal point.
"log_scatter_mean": 0.048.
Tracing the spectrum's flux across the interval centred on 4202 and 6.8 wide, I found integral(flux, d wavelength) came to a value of 44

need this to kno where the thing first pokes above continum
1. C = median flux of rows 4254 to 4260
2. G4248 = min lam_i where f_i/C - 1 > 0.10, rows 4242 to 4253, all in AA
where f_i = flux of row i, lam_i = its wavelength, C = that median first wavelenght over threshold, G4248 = 4243.79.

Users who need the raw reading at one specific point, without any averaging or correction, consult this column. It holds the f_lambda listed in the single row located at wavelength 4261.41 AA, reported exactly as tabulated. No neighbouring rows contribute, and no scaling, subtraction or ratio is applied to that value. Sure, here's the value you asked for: 5.81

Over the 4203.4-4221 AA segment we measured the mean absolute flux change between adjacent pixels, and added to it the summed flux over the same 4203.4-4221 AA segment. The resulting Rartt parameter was 136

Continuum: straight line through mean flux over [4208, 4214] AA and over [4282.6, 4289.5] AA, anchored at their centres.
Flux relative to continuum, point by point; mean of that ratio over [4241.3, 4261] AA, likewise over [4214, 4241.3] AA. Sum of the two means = 1.81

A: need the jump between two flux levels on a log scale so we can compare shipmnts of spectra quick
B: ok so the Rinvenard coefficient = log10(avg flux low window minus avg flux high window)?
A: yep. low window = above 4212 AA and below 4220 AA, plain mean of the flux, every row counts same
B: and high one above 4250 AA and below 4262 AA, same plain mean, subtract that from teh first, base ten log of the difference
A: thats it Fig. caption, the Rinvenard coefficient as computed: -0.3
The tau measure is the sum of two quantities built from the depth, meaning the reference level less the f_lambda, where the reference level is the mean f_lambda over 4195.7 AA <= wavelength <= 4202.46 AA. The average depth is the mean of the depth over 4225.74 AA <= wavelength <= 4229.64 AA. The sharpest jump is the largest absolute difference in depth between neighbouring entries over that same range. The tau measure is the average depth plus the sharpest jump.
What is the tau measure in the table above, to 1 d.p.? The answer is 4.2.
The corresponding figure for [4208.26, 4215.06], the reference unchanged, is -0.2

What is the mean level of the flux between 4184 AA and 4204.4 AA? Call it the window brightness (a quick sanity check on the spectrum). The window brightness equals 6.99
